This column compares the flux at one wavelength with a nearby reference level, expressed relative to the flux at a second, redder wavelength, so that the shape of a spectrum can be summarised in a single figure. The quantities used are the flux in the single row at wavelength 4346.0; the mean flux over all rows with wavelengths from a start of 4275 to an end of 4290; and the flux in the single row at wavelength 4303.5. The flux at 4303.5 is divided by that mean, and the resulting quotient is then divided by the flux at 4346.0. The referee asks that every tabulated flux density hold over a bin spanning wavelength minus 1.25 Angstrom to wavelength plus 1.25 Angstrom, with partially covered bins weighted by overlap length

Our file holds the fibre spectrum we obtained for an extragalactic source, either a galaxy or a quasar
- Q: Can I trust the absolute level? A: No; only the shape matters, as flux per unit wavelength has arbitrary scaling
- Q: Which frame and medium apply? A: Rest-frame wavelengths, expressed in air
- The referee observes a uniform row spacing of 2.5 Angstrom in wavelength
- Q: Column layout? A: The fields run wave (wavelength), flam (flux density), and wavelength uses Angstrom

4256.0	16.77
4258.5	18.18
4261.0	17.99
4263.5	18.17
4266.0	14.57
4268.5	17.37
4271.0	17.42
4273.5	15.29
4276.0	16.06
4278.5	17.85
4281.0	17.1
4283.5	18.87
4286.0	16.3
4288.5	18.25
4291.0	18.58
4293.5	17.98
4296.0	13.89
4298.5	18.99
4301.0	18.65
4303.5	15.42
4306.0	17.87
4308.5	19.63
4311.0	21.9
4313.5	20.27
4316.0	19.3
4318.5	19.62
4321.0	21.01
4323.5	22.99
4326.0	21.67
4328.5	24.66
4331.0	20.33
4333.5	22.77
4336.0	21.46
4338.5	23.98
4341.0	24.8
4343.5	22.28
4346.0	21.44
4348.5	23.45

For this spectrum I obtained 0.041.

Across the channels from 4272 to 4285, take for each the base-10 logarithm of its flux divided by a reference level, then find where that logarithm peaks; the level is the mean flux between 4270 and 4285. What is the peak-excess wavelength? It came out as 4283.5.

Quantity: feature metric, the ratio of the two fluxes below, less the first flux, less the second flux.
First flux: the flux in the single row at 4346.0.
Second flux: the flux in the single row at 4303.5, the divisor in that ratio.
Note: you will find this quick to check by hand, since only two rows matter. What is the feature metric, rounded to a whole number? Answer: -35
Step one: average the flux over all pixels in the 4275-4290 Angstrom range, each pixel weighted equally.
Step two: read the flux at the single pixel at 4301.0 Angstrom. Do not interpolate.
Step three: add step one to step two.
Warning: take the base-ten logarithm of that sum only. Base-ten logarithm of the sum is 1.56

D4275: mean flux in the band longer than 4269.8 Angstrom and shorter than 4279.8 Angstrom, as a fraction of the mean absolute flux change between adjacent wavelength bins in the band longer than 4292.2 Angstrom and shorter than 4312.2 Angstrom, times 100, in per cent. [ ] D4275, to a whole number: 606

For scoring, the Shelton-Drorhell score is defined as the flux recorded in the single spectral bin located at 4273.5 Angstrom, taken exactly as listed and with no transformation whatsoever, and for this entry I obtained 15.29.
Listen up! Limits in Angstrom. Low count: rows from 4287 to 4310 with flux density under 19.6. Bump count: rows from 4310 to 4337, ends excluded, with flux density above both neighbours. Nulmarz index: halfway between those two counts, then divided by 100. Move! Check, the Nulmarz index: 0.055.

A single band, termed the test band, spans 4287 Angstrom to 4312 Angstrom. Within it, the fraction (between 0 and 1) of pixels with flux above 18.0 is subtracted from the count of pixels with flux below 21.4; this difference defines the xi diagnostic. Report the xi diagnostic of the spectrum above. 8.4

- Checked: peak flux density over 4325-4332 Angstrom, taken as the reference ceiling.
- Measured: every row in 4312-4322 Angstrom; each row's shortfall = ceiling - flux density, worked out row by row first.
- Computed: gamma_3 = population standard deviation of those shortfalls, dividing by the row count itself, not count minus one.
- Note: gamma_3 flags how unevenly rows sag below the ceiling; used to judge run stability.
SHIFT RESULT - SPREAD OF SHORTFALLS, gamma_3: 0.66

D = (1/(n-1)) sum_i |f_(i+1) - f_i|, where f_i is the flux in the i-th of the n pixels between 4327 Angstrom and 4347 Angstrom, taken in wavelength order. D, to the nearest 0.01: 2.11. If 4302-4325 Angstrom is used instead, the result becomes 1.60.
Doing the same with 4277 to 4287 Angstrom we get 1.70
